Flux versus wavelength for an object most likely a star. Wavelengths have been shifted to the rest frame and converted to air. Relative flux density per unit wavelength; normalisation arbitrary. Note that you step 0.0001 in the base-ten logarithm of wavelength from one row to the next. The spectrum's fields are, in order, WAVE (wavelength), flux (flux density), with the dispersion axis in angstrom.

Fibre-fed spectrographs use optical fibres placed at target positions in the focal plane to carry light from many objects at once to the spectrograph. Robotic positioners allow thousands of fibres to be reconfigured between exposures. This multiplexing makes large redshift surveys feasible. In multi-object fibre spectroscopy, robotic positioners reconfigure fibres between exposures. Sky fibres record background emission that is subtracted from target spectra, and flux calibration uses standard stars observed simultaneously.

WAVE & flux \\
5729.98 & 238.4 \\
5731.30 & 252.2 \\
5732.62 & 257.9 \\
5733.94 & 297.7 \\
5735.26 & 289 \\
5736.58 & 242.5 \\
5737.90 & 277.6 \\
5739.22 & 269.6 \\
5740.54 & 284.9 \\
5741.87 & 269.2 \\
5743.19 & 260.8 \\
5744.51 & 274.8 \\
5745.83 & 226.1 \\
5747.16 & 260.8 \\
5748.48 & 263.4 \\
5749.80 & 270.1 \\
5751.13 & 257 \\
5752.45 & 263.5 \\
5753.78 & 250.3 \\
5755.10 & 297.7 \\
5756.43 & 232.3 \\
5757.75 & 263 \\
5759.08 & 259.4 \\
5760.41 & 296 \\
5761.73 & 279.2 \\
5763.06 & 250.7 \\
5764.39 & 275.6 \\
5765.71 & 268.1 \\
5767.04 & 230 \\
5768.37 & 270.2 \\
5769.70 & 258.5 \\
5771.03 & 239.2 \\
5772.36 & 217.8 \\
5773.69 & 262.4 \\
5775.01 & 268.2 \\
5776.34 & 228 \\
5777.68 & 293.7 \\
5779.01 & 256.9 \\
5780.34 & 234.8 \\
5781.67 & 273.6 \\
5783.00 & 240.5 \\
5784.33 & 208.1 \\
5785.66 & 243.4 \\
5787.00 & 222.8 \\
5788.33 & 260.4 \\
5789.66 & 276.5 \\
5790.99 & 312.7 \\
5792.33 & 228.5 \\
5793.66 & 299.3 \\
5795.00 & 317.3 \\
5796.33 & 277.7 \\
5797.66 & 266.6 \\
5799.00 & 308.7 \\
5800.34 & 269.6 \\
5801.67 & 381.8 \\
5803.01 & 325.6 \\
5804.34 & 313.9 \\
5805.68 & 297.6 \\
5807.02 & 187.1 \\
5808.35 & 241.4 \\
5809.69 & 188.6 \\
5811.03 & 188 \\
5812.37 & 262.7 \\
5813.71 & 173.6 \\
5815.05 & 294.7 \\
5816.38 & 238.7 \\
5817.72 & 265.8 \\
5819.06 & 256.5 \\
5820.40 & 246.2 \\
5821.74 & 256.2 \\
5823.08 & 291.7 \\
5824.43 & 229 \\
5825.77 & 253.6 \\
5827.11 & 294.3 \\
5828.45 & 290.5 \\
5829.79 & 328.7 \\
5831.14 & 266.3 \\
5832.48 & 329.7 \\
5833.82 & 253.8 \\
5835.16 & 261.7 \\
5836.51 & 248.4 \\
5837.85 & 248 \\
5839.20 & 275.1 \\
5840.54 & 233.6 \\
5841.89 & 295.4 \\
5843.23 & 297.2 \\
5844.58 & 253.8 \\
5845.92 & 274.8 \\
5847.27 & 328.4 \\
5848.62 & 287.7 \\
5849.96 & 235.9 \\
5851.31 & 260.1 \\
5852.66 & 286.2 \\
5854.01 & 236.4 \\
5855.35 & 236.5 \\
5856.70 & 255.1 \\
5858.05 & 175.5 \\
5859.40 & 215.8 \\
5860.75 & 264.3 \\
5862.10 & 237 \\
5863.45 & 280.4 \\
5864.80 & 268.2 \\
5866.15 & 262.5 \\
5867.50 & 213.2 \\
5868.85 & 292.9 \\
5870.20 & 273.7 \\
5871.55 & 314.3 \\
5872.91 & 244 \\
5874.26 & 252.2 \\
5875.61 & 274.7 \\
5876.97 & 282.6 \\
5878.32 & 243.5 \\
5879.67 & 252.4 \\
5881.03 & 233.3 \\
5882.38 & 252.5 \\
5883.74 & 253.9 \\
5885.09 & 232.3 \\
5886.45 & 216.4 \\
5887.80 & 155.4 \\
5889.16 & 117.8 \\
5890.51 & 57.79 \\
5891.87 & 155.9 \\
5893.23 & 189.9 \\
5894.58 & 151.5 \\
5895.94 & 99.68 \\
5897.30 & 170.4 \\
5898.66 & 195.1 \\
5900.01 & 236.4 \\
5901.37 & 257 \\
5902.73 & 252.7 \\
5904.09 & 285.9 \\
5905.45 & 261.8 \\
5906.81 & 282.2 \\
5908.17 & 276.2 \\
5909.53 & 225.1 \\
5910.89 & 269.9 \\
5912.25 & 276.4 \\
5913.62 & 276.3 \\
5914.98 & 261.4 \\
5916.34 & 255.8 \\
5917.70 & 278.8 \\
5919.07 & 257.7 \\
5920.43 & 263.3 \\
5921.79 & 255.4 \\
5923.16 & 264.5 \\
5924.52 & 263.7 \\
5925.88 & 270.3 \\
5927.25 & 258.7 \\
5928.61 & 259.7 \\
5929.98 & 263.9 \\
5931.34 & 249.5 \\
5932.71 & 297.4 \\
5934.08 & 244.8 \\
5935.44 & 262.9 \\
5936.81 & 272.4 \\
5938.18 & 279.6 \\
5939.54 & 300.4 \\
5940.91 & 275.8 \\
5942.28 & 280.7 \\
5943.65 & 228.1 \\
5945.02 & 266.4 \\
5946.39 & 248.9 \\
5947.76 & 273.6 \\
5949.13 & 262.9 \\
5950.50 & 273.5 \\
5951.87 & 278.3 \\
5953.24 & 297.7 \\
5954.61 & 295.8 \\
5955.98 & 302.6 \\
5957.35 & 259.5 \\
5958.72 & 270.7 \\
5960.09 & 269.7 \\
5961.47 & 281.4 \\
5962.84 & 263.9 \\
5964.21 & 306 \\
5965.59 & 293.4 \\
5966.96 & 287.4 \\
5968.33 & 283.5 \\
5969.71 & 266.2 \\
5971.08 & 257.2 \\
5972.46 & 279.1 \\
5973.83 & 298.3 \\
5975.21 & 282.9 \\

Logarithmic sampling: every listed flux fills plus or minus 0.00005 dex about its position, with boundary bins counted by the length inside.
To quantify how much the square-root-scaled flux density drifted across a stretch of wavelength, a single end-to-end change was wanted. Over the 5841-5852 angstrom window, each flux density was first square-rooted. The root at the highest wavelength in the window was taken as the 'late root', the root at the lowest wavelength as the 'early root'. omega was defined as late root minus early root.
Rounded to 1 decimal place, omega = -1.1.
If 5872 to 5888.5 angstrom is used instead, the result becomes -3.2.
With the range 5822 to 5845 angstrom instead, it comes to -1.1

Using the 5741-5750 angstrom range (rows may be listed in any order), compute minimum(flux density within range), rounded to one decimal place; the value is 226.1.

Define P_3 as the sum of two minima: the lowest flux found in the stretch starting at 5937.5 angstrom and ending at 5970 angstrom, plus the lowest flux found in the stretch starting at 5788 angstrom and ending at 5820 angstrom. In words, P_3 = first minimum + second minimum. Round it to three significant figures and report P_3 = 402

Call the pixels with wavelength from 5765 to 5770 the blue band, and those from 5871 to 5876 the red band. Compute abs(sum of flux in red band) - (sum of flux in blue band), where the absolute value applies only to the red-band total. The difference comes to 58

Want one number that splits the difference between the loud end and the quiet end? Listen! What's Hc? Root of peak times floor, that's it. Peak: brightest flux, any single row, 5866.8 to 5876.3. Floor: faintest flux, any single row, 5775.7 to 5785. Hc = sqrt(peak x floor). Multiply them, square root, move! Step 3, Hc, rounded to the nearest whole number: 256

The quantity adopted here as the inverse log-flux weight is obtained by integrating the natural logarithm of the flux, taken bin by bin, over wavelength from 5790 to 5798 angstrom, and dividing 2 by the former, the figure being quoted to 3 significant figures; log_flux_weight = 0.0443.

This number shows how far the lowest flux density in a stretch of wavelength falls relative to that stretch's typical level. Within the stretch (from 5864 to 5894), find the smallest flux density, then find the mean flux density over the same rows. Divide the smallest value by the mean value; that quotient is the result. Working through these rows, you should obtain 0.25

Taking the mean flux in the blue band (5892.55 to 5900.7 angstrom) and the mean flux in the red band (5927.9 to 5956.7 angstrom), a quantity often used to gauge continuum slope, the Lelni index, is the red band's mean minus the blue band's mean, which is 98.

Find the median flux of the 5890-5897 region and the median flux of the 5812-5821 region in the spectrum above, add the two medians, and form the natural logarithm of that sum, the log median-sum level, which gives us 6.01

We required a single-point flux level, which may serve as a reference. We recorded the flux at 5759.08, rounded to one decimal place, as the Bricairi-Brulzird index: 259.4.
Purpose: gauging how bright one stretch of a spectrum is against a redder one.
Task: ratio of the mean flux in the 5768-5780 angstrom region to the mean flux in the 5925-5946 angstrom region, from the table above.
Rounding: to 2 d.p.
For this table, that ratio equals 0.95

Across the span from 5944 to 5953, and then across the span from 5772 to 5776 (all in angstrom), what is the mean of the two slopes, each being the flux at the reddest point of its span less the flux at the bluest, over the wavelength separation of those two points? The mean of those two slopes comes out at 10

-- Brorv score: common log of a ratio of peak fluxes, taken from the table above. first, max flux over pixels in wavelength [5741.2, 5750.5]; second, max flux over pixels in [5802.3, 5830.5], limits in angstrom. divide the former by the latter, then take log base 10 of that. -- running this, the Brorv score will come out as -0.08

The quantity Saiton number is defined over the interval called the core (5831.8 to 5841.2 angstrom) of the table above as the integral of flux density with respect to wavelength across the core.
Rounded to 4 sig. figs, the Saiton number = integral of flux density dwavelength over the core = 2487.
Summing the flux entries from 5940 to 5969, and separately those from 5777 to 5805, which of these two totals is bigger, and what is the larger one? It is 5812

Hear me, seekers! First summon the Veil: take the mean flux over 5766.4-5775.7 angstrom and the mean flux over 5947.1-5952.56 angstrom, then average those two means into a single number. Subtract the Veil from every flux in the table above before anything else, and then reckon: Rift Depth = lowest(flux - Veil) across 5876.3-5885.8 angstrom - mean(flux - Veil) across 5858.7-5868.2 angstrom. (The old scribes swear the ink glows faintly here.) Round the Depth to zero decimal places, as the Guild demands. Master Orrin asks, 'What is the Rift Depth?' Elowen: -16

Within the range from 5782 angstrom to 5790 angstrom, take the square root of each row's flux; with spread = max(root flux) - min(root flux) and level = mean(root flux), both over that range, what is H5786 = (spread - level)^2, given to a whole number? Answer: 178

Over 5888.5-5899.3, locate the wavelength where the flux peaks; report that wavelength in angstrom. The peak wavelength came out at 5898.66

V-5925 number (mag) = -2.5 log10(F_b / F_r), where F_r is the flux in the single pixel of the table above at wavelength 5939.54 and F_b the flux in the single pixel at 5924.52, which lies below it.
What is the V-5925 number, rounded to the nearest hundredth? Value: 0.14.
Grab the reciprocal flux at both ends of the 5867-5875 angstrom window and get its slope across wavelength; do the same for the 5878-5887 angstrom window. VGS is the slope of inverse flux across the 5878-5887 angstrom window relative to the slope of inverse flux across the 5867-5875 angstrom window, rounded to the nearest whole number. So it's -1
